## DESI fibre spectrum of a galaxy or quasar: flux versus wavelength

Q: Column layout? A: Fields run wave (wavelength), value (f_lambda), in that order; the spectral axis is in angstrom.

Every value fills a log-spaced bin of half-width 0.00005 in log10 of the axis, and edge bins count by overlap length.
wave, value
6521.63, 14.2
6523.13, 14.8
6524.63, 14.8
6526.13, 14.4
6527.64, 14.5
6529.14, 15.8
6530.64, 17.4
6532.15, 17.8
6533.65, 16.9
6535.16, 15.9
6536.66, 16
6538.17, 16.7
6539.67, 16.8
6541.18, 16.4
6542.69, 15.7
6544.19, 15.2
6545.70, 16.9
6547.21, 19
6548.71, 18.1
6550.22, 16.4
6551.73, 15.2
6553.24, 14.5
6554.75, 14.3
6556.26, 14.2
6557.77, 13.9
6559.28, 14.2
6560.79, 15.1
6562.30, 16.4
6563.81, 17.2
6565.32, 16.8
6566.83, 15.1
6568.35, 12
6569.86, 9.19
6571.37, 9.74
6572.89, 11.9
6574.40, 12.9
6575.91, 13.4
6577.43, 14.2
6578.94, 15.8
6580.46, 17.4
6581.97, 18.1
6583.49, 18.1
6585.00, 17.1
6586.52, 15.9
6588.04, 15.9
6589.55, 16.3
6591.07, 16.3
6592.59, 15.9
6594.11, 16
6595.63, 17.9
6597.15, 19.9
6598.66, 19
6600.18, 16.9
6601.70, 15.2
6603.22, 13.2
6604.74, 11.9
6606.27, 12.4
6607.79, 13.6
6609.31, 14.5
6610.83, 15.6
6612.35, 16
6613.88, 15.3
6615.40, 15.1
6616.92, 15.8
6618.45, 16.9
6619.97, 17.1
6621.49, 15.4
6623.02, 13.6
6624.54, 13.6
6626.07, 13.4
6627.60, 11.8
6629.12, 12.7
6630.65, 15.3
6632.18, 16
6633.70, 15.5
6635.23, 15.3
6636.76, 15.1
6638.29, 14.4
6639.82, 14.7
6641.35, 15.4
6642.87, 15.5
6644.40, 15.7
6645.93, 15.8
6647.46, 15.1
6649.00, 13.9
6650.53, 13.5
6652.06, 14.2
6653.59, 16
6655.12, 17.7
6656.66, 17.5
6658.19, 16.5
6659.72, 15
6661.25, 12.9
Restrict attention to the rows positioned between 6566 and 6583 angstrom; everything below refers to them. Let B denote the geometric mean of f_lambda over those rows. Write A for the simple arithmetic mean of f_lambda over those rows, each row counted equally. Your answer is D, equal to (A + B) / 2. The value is 13.5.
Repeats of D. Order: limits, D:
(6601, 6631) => 14.4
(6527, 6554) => 16.4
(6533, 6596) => 15.4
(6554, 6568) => 15.2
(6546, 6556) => 16.2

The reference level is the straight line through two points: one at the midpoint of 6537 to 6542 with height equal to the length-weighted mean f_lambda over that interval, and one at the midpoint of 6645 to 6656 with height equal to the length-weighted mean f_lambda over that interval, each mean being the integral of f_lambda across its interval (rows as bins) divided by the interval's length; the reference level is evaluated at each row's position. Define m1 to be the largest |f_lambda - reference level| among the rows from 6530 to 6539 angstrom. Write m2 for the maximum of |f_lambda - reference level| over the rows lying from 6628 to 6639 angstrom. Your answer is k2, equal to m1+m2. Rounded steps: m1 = 1.16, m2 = 2.8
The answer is 4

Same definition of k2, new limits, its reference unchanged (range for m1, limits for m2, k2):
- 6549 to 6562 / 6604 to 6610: 6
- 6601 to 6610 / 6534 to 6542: 5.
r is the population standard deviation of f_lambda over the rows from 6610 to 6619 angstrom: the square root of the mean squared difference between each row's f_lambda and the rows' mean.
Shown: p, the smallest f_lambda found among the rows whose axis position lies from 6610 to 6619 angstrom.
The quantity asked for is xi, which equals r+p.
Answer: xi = 15.7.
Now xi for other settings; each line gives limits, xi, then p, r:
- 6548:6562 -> 15.2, 13.9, 1.3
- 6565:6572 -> 12.2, 9.19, 3.0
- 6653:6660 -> 16.0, 15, 1.0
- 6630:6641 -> 14.9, 14.4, 0.5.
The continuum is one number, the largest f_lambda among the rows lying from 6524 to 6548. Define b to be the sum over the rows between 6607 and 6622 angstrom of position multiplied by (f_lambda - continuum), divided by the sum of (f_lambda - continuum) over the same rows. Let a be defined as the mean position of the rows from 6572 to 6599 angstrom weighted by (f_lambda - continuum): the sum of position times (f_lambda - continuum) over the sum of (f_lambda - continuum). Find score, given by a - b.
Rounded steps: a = 6581.5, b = 6613.8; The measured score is -32.2 angstrom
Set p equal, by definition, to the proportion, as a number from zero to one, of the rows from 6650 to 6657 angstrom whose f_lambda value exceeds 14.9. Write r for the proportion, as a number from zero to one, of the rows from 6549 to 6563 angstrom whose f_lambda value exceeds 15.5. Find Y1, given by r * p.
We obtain 0.1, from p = 0.6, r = 0.22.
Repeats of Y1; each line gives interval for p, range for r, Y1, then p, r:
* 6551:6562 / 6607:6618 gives 0.1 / 0.3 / 0.43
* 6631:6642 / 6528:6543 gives 0.7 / 0.7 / 1.00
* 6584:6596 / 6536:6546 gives 0.9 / 1.0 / 0.86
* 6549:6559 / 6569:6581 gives 0.1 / 0.3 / 0.25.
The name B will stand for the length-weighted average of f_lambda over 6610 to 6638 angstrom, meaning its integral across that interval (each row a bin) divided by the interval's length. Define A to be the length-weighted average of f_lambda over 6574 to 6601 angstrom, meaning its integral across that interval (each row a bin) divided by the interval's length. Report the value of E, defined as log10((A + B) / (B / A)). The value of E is 1.54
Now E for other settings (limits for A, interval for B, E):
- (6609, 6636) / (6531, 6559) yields 1.46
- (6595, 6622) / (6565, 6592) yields 1.51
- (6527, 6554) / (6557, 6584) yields 1.54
